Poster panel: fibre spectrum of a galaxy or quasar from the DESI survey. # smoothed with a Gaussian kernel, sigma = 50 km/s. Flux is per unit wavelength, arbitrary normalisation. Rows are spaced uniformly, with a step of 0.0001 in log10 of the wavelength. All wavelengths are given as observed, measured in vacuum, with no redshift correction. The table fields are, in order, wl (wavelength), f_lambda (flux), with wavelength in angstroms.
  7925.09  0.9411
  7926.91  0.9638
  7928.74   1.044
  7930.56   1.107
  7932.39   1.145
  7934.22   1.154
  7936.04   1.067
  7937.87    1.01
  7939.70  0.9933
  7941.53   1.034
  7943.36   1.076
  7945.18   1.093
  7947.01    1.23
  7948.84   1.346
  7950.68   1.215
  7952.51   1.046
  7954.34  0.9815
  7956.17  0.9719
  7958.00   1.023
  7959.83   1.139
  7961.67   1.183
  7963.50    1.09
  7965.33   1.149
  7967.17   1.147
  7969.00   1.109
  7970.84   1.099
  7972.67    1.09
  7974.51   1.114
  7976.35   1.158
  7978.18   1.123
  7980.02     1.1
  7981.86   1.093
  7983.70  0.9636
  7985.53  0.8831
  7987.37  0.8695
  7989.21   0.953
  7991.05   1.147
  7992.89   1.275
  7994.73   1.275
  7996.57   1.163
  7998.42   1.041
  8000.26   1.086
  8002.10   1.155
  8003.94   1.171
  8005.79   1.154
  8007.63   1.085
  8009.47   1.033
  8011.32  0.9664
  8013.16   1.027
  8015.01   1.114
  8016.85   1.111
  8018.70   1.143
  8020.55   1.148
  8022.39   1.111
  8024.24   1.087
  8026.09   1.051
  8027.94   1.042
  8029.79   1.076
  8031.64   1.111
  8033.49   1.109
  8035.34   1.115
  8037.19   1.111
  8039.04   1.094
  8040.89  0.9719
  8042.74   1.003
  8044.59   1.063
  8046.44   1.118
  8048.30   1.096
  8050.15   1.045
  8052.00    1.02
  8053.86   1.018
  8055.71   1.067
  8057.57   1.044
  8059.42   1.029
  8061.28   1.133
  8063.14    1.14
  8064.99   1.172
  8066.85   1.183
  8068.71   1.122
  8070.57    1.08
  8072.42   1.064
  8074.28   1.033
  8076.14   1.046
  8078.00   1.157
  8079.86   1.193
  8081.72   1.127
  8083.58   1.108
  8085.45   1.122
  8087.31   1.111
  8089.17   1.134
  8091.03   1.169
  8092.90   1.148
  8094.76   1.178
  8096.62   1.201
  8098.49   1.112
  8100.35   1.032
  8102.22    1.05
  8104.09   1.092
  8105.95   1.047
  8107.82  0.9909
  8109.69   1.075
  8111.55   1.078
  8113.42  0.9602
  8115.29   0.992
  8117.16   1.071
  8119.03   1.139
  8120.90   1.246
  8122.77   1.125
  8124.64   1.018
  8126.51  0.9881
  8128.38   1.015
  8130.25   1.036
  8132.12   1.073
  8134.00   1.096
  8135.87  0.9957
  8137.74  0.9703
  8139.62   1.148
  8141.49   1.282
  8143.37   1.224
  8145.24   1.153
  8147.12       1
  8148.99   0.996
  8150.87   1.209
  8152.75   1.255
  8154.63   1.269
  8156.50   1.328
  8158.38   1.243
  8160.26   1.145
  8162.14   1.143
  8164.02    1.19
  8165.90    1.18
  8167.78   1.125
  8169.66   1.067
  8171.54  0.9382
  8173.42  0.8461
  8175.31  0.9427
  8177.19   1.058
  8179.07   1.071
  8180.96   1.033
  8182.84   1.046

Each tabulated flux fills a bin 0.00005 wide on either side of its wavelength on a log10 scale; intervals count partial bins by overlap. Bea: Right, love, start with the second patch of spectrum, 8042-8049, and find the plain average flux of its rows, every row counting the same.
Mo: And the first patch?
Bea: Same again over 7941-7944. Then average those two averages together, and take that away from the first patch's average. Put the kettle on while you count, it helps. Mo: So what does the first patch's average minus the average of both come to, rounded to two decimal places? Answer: -0.01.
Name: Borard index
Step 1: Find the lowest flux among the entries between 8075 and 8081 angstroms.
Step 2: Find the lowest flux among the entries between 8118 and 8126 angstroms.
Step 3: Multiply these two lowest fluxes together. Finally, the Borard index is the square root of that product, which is 1.03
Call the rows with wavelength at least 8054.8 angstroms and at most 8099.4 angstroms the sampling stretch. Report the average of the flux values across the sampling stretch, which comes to 1.12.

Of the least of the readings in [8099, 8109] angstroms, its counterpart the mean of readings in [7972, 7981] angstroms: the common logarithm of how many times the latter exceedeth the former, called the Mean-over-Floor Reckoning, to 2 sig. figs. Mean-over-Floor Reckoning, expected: 0.052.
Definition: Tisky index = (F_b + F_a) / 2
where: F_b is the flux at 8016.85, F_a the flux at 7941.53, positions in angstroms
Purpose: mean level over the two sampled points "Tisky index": 1.07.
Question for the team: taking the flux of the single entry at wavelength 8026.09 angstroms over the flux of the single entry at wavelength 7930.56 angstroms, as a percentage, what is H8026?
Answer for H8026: 95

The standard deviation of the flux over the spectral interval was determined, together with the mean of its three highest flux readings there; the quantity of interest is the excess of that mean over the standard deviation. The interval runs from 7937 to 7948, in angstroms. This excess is 1.05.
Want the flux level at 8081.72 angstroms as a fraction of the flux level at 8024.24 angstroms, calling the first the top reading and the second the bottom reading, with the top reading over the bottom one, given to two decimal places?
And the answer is 1.04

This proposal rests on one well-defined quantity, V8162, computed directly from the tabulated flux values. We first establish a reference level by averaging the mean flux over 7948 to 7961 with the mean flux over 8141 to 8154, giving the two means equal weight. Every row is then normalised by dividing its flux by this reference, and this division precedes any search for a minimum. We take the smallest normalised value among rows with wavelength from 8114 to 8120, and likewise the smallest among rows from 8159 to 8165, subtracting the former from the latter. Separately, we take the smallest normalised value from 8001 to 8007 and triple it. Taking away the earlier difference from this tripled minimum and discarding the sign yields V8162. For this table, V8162 2.93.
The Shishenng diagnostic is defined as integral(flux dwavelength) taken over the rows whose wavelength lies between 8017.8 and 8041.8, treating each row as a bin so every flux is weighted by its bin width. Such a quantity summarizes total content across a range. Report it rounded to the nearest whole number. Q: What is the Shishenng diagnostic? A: 26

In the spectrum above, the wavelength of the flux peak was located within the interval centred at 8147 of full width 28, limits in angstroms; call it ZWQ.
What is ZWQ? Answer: 8156.50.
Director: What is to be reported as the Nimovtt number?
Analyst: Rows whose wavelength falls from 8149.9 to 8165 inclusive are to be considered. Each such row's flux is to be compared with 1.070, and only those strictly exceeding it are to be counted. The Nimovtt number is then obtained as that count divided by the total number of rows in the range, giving 1.00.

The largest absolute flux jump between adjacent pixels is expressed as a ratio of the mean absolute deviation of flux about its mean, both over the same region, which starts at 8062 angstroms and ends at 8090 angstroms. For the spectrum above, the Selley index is 3.0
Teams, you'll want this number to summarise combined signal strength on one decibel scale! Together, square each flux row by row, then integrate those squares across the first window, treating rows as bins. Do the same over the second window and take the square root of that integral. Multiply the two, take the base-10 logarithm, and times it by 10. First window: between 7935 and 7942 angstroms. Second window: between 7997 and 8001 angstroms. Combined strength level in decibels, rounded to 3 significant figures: 12.0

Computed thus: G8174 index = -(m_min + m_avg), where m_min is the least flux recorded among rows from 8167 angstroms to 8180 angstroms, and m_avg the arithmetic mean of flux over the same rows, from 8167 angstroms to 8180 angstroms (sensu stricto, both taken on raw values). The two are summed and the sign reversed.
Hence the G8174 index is -1.85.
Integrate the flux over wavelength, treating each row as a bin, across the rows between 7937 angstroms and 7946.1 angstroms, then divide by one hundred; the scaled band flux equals 0.095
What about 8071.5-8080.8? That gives 0.102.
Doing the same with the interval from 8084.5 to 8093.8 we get 0.106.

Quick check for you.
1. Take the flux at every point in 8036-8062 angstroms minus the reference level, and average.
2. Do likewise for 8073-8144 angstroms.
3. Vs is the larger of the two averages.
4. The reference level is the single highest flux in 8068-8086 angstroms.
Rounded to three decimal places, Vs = -0.099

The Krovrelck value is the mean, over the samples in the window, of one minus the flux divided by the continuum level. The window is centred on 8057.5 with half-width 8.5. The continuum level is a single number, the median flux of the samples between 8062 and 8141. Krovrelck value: 0.02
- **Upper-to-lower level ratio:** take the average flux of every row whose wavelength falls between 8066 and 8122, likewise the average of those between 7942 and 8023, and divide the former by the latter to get 1.00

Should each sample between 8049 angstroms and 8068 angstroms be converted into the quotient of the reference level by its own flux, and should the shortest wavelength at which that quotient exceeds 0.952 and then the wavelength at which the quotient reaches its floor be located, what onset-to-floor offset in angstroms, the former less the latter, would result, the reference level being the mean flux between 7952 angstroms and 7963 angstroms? -16.7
